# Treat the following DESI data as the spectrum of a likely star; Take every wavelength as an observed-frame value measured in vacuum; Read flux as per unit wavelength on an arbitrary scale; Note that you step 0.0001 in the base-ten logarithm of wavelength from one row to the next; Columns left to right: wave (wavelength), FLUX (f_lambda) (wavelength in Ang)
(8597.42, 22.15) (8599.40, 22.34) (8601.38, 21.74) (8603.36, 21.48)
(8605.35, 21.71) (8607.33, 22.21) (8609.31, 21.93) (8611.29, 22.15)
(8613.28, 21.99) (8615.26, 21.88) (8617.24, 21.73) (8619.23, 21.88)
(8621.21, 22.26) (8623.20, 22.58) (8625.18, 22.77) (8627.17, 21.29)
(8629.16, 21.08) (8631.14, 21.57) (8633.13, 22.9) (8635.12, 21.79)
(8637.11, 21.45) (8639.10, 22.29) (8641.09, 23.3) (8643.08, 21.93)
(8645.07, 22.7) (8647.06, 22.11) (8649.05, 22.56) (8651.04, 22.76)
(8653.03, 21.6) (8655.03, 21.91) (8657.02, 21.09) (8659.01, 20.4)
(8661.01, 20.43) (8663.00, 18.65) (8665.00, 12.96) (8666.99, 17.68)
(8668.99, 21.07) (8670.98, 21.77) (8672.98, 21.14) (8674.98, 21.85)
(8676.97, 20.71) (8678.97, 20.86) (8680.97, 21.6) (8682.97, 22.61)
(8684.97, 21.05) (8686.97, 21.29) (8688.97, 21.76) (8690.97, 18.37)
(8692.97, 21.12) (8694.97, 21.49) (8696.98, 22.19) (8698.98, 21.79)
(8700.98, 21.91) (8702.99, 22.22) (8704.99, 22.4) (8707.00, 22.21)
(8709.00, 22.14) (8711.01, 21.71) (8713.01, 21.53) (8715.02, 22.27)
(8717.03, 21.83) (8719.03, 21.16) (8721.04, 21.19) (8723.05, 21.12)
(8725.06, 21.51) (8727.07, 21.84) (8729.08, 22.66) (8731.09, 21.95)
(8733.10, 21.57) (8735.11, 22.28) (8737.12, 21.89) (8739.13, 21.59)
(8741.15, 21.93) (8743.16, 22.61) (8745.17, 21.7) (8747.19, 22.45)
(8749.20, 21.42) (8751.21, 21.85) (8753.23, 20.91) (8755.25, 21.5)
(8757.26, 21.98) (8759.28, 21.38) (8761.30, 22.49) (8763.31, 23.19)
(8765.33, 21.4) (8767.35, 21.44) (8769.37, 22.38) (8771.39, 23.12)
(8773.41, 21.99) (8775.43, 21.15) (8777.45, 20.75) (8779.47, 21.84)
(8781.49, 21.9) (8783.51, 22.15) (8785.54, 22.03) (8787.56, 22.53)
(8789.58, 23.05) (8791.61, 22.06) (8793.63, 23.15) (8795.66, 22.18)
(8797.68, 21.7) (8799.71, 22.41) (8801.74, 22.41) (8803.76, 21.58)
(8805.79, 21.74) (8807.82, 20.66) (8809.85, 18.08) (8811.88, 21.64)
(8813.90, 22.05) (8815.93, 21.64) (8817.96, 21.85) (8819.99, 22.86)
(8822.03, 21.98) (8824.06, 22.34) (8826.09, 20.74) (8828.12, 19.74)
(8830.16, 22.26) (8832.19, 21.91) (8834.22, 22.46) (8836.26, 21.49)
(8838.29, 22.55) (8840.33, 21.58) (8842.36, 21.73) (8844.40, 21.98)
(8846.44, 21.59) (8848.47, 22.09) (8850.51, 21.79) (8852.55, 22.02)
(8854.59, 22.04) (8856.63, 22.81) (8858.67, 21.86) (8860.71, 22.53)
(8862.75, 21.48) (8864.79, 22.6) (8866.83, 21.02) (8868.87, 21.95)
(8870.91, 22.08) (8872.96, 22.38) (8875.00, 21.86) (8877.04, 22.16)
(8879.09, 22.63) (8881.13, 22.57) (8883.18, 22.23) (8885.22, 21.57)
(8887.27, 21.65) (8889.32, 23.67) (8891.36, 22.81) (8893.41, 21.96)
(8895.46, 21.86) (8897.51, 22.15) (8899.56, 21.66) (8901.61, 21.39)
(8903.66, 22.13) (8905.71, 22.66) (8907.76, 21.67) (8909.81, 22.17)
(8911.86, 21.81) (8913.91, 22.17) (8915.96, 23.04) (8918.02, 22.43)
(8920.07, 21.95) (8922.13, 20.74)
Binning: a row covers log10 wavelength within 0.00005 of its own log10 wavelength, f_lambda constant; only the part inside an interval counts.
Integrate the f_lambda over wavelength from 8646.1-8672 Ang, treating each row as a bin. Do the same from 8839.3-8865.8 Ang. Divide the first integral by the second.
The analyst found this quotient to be 0.91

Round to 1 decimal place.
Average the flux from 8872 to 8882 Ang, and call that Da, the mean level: 22.3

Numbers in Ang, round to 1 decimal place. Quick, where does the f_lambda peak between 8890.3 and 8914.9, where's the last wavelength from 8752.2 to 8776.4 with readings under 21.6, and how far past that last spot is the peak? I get 115.9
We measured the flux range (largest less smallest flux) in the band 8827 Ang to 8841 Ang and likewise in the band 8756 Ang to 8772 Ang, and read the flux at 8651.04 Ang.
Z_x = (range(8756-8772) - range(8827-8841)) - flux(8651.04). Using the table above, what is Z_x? -24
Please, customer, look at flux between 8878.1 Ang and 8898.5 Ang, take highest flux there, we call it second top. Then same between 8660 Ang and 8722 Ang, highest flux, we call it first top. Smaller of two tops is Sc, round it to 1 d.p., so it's 22.6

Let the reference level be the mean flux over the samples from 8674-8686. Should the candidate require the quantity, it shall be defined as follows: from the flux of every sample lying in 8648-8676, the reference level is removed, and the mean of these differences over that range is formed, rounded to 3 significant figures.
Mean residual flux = -1.03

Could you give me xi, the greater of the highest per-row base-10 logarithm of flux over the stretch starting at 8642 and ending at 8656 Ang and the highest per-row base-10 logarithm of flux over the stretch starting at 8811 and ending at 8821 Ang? 1.36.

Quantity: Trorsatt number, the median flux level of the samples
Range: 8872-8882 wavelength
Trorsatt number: 22.4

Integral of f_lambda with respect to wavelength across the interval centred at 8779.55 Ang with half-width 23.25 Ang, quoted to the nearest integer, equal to 1028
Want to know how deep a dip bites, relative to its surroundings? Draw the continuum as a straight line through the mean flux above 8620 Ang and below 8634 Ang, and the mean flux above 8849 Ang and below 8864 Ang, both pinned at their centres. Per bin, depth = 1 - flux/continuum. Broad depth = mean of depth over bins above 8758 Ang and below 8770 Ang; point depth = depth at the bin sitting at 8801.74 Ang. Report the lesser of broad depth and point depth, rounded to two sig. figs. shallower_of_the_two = -0.015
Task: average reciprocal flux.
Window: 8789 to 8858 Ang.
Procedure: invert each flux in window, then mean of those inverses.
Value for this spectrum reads 0.0459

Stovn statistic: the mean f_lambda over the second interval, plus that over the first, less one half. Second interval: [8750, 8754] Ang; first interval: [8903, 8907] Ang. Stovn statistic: 43.3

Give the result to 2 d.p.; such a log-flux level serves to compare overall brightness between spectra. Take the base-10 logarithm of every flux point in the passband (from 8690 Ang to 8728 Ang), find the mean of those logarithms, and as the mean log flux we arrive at 1.33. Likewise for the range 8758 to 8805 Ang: 1.34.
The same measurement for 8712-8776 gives 1.34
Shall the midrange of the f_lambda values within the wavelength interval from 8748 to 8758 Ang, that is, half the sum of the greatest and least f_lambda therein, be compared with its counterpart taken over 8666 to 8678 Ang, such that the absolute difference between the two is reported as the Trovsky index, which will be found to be 1.7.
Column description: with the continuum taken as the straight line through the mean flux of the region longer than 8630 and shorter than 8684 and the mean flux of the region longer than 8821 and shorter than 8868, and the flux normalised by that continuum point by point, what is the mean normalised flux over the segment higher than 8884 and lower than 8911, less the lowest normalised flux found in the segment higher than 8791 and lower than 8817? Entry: 0.171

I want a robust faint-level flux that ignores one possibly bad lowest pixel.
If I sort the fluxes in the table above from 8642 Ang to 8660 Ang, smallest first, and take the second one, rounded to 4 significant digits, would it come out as 21.09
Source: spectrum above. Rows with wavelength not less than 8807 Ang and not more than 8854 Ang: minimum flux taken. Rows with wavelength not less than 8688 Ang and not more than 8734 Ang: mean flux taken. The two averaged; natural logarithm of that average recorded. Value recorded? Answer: 2.99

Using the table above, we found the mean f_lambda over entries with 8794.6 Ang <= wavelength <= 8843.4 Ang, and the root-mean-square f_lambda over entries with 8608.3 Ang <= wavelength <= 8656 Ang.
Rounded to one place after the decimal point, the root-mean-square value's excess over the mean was 0.5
